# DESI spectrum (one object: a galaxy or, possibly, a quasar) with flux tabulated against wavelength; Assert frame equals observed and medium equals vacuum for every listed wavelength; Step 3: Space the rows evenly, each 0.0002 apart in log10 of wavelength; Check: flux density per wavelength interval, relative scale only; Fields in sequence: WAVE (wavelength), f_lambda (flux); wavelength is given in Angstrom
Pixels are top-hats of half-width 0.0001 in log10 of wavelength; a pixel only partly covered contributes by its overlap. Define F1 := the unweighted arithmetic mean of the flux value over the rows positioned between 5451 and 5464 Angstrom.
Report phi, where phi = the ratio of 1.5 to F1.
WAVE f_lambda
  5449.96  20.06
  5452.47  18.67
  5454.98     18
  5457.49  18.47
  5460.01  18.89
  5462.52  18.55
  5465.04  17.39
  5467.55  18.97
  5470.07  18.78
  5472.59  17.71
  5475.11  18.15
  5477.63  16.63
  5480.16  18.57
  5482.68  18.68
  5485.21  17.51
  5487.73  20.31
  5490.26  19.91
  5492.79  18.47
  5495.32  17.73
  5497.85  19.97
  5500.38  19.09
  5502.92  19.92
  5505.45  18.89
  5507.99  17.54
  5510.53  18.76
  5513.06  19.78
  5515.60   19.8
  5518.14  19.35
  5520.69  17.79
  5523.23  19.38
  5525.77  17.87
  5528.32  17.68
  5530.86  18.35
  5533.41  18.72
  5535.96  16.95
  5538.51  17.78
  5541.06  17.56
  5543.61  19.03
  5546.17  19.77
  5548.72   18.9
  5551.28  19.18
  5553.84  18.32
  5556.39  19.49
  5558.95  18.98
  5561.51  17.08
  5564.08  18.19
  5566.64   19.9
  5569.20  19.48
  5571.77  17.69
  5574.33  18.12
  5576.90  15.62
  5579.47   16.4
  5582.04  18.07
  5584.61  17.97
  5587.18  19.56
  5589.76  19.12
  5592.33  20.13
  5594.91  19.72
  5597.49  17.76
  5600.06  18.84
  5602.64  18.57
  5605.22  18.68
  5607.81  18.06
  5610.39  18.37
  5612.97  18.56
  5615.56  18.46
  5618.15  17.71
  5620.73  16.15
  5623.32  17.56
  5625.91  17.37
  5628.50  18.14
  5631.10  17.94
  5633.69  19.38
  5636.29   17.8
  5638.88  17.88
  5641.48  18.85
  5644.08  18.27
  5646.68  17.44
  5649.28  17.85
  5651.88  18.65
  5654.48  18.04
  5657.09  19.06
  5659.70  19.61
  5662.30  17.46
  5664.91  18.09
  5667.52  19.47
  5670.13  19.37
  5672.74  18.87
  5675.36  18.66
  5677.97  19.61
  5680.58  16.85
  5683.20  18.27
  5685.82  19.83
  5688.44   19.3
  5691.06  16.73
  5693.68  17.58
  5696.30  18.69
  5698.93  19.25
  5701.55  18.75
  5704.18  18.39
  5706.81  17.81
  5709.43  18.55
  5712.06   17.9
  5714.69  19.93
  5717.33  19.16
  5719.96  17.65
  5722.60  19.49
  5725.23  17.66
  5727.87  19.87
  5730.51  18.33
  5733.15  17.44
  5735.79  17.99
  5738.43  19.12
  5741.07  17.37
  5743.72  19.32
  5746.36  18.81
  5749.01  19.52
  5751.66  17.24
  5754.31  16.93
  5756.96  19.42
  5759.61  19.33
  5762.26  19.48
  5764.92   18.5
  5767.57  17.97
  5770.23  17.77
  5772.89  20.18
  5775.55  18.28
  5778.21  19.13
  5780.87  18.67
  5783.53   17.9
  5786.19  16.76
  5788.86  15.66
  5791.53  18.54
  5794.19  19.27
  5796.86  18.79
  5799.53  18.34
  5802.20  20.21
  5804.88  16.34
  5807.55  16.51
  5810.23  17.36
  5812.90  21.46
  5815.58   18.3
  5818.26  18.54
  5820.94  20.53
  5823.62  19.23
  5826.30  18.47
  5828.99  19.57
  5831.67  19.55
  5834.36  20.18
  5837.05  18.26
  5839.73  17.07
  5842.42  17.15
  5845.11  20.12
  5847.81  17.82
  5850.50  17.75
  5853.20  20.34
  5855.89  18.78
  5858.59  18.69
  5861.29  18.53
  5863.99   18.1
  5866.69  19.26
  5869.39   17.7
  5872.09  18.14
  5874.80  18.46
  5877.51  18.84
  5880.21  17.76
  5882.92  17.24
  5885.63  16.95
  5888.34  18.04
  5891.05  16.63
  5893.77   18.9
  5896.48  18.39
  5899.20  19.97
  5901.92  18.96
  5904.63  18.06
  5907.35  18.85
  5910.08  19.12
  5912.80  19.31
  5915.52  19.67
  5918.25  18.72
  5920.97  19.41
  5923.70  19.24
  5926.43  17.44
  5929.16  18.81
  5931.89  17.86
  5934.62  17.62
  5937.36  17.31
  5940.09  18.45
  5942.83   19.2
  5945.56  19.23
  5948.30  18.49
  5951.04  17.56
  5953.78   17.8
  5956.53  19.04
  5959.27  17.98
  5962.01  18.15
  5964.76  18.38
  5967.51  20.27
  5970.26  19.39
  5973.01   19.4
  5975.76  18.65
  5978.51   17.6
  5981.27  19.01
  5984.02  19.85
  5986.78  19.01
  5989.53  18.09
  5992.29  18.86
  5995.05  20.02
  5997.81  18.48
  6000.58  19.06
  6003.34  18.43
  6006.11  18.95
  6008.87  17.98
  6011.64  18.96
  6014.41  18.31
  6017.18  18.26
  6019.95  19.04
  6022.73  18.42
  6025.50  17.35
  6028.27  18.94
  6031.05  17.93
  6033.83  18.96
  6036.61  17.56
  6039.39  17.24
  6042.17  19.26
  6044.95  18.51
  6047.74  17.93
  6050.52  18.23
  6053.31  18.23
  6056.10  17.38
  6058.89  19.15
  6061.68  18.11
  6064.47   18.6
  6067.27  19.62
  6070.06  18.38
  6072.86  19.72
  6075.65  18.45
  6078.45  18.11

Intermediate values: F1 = 18.5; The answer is 0.0810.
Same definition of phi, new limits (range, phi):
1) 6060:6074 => 0.0794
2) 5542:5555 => 0.0788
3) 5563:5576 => 0.0803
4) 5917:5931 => 0.0801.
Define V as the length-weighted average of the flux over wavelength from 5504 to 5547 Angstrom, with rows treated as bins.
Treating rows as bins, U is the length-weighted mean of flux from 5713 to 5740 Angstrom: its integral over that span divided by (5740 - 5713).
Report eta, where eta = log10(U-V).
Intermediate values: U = 18.6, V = 18.52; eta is -0.93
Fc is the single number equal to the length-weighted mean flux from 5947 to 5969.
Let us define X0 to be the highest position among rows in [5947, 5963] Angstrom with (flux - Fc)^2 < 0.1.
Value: 5962.01 Angstrom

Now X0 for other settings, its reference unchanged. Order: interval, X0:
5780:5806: 5799.53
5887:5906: 5896.48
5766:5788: 5780.87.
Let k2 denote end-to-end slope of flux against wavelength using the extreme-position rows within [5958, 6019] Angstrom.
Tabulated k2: 0.00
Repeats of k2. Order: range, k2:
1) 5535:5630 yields 0.01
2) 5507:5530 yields 0.01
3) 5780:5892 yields -0.02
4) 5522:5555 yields -0.03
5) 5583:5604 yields 0.03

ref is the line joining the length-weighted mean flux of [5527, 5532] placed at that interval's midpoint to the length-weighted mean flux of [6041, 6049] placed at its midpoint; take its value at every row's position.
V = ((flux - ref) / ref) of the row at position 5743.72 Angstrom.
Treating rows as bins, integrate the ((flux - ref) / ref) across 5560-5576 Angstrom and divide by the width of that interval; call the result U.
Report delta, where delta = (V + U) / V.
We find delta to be 1.3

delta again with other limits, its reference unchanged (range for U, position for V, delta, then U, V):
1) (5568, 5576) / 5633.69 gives 1.2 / 0.013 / 0.07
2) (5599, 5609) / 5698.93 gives 1.4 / 0.025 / 0.06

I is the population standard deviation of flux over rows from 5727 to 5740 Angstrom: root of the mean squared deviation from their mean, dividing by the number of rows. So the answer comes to 0.86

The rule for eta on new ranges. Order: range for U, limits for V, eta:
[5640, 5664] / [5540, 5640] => -2.77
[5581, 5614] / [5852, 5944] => -0.61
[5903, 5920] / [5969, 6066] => -0.37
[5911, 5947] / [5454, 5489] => -0.51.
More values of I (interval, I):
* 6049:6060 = 0.63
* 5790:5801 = 0.35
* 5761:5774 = 0.92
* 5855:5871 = 0.50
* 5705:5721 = 0.82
